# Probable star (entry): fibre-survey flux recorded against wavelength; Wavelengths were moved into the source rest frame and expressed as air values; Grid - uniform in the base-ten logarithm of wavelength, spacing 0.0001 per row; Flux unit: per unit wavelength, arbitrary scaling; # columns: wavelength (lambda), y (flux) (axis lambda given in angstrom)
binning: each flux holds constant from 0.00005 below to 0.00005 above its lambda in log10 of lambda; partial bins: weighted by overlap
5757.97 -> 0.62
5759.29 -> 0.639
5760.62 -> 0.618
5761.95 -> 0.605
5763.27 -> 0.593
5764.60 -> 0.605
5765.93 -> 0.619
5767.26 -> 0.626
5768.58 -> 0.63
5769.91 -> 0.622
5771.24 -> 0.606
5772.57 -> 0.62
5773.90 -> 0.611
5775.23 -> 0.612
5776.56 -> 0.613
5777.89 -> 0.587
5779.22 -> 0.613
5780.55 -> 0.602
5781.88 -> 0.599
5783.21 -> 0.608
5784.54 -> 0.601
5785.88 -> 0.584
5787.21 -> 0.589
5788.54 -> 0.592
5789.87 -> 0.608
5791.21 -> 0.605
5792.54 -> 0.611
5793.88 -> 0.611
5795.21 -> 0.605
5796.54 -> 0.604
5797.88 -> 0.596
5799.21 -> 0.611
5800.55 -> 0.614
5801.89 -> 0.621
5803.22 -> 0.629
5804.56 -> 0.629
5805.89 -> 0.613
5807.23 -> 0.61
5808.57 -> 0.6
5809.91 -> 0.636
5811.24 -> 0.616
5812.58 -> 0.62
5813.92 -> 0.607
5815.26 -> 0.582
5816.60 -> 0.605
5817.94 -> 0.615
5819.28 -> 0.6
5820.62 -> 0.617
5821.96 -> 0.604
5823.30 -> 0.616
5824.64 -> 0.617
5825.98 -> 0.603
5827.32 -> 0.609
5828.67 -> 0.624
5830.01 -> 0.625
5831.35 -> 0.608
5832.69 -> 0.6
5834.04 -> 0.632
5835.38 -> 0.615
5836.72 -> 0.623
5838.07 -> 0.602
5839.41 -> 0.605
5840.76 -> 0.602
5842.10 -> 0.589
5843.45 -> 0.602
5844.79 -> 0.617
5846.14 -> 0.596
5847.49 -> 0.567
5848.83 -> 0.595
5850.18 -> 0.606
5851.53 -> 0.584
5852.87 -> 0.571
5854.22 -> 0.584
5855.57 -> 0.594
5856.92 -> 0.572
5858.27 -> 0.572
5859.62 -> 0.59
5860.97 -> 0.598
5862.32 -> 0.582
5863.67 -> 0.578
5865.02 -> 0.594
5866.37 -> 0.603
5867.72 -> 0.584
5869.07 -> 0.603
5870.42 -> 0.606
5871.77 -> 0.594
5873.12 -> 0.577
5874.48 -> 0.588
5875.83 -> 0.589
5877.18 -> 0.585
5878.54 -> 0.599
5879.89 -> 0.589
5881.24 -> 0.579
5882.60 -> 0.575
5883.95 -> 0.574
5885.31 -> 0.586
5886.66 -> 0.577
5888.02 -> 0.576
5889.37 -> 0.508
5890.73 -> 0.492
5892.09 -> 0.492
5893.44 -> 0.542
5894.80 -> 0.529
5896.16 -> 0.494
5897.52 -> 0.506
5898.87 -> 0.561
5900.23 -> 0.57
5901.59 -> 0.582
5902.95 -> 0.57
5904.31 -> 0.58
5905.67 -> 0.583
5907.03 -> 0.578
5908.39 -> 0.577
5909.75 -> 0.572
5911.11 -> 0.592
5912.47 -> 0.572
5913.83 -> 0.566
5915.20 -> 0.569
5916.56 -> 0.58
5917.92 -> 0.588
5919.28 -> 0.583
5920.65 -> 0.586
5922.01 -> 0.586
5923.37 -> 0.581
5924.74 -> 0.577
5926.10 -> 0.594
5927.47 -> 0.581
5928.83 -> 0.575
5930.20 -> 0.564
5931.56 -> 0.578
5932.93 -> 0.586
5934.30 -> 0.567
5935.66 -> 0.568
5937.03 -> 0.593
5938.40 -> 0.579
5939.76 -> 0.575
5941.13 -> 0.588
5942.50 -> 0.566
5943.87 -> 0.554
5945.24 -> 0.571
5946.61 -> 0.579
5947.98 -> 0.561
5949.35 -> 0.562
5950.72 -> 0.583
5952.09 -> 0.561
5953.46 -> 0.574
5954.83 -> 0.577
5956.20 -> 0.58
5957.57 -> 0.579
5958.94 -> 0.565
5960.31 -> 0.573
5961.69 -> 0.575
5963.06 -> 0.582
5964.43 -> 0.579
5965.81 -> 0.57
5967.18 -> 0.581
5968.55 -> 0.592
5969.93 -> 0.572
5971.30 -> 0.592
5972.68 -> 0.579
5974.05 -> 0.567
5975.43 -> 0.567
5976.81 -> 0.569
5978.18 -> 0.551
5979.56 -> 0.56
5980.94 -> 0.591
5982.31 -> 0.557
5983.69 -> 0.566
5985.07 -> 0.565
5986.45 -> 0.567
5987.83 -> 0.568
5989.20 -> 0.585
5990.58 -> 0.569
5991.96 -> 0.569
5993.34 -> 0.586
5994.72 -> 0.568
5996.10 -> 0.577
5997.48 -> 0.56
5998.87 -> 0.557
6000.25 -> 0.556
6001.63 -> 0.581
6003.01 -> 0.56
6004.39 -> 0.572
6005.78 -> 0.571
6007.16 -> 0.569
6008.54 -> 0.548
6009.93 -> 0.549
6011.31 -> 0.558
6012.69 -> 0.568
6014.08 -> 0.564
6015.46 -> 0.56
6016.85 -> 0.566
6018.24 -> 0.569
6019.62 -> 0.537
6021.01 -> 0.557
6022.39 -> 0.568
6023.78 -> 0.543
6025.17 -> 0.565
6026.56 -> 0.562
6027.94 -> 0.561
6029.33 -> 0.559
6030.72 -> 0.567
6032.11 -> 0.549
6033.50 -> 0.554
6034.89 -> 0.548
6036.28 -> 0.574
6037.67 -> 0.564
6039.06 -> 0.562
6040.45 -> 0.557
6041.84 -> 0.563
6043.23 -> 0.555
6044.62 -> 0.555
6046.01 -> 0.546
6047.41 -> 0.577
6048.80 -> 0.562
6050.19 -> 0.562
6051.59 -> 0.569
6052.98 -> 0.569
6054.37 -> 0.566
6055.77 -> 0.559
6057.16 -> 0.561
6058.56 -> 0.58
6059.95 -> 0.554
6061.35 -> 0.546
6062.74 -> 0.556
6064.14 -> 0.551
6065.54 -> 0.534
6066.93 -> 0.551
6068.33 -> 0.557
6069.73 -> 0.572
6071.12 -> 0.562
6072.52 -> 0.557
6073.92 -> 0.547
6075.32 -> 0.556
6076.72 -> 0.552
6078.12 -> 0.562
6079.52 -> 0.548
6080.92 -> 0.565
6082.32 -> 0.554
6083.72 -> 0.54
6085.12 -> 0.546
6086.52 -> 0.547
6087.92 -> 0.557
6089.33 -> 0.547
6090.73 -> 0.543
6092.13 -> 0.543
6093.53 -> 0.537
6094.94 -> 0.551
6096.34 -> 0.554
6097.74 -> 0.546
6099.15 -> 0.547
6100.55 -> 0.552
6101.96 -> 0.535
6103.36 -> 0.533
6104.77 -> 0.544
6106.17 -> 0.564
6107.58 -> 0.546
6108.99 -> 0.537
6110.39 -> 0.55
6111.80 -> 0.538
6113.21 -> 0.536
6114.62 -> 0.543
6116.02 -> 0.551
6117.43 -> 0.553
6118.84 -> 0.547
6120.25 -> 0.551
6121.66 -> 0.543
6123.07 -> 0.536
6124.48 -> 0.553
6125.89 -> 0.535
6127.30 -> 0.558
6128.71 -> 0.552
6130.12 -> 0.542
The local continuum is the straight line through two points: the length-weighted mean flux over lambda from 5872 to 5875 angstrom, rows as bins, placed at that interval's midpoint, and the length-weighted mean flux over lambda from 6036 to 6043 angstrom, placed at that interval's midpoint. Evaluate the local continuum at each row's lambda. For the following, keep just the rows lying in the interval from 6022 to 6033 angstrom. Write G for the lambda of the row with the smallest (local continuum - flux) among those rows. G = 6022.39 angstrom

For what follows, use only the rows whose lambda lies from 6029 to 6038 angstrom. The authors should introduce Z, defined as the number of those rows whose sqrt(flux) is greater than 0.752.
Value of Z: 2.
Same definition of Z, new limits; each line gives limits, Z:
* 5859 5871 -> 9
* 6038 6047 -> 0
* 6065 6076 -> 1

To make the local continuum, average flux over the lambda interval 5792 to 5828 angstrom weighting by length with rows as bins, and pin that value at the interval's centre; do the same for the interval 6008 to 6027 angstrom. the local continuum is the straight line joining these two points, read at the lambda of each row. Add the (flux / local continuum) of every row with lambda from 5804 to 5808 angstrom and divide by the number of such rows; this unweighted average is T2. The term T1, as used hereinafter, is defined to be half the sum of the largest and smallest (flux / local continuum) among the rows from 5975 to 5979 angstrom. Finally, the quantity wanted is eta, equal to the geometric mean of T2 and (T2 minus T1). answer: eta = 0.15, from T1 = 0.99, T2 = 1.009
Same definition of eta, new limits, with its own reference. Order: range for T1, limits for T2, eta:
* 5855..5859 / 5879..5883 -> 0.08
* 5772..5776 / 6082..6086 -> 0.14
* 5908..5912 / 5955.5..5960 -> 0.09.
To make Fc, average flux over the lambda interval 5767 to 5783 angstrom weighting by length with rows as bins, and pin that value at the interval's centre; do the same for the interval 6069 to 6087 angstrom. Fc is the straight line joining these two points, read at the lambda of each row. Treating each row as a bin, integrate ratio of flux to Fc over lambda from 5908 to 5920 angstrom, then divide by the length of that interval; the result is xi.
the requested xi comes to 0.987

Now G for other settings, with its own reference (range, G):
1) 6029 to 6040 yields 6036.28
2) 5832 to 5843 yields 5834.04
